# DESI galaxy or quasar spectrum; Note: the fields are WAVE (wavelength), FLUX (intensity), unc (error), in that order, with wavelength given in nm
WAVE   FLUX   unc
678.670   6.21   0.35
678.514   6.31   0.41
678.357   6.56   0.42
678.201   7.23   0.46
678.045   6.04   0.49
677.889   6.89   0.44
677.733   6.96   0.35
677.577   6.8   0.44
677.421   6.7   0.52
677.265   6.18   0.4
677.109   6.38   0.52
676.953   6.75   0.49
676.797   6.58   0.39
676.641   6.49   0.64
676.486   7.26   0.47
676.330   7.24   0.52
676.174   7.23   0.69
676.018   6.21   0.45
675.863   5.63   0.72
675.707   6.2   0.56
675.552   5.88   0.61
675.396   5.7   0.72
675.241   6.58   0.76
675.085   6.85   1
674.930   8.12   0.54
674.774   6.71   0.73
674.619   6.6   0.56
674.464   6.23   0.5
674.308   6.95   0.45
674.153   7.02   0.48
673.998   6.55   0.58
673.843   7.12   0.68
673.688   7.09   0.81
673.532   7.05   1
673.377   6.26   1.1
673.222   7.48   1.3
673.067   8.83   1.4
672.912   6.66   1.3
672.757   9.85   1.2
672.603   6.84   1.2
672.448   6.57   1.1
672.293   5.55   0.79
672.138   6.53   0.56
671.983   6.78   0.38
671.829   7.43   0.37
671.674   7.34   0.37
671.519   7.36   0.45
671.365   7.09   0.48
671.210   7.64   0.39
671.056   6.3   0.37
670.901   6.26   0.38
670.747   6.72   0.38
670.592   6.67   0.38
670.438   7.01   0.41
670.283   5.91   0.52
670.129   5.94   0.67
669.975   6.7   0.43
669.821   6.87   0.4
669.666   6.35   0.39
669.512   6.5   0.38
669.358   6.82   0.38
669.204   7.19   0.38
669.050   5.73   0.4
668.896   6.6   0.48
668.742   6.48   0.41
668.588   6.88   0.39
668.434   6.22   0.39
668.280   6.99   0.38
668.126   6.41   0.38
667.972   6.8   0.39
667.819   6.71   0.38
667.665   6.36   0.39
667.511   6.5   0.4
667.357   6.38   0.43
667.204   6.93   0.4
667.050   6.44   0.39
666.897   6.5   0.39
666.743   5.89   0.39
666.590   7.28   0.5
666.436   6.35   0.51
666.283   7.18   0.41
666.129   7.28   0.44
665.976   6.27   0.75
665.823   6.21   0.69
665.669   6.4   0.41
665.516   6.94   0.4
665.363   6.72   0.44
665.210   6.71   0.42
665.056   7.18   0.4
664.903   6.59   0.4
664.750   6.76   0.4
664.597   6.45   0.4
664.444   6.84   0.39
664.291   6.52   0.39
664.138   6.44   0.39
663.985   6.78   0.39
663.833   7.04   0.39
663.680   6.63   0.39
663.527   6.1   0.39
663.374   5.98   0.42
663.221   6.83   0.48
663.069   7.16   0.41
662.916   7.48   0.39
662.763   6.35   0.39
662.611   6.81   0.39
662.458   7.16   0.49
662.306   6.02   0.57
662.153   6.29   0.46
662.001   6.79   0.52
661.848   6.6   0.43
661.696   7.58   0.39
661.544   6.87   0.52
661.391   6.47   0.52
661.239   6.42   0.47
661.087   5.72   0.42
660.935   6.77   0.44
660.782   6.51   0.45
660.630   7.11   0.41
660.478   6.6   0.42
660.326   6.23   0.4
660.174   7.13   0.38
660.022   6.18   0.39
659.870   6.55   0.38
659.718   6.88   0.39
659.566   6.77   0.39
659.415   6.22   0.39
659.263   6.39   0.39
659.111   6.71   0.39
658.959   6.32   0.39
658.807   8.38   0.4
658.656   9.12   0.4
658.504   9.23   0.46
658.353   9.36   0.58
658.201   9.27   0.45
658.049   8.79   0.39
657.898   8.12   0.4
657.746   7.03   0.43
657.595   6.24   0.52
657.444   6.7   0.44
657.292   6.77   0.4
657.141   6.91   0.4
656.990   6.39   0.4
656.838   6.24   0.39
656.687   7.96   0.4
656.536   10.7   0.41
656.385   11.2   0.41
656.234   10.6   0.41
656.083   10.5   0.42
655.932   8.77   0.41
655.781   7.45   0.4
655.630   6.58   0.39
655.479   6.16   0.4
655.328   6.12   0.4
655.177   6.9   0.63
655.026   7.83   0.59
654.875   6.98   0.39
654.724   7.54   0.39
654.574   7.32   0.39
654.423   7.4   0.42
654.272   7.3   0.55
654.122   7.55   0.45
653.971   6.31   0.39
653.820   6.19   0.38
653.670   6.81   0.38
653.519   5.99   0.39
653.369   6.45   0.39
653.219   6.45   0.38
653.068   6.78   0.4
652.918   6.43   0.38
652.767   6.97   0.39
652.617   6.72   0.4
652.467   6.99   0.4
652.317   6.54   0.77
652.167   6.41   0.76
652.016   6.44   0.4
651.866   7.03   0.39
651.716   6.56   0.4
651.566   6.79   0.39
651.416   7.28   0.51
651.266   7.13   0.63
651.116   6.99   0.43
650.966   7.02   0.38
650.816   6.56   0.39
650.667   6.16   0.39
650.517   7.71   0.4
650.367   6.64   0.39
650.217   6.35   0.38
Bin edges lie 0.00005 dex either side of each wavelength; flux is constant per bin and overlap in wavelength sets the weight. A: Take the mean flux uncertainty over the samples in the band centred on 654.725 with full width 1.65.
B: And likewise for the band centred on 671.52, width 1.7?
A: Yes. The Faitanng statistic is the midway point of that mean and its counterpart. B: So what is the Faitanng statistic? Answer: 0.451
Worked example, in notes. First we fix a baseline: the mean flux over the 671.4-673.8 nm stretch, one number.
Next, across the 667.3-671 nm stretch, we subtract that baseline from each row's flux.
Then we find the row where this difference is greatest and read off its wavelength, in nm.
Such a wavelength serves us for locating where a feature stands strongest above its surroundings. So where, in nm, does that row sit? 669.204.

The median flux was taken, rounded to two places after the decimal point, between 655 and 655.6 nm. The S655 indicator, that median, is 6.53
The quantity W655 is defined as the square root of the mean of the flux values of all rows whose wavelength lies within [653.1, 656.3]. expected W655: 2.70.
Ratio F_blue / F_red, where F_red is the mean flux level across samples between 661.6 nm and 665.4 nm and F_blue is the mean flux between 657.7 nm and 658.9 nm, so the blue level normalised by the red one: 1.29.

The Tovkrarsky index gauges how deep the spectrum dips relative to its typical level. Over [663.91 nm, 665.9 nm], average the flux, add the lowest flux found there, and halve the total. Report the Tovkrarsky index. 6.43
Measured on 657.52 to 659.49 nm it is 7.00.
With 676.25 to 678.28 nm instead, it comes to 6.39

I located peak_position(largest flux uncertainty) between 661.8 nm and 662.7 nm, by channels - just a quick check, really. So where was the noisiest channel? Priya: 662.306 nm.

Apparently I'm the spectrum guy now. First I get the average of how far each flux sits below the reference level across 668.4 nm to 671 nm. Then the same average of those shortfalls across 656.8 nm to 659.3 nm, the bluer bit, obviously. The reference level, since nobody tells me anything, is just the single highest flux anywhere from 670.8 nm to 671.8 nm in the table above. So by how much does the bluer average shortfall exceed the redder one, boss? -1.0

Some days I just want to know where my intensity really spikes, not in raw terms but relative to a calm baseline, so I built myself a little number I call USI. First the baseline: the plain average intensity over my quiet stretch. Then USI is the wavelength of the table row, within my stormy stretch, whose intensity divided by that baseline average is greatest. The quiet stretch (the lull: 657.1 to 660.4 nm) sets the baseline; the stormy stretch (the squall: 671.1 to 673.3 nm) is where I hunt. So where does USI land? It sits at 672.757 nm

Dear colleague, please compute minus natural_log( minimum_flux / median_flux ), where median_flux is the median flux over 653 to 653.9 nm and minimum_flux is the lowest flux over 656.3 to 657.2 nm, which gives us 0.033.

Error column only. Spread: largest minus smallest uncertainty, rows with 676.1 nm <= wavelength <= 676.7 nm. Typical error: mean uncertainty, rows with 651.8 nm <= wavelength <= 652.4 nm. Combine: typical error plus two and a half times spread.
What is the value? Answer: 1.1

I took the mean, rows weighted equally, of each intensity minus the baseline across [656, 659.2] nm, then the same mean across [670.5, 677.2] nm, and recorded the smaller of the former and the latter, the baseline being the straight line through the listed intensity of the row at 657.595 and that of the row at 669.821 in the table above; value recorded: -0.23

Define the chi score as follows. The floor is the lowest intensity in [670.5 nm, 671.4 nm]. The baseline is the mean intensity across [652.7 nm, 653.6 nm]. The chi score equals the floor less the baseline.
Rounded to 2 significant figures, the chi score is -0.25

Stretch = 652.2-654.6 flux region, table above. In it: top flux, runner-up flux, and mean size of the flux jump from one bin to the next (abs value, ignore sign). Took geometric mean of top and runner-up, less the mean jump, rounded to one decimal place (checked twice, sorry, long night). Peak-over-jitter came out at 7.1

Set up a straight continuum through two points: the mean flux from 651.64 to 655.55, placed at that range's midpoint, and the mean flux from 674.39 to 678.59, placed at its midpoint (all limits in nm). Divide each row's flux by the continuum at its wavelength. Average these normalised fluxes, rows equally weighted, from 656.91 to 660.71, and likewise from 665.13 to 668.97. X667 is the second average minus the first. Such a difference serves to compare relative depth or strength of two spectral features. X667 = -0.09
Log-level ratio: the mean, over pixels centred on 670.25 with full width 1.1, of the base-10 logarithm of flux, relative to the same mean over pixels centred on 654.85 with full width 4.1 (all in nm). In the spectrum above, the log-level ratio 0.94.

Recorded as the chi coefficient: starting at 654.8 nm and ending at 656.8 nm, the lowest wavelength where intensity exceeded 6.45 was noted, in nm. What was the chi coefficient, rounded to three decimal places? 654.875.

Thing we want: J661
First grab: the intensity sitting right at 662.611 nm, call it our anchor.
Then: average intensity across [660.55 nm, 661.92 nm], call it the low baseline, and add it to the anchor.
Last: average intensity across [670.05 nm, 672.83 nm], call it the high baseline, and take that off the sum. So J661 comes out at 6.6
